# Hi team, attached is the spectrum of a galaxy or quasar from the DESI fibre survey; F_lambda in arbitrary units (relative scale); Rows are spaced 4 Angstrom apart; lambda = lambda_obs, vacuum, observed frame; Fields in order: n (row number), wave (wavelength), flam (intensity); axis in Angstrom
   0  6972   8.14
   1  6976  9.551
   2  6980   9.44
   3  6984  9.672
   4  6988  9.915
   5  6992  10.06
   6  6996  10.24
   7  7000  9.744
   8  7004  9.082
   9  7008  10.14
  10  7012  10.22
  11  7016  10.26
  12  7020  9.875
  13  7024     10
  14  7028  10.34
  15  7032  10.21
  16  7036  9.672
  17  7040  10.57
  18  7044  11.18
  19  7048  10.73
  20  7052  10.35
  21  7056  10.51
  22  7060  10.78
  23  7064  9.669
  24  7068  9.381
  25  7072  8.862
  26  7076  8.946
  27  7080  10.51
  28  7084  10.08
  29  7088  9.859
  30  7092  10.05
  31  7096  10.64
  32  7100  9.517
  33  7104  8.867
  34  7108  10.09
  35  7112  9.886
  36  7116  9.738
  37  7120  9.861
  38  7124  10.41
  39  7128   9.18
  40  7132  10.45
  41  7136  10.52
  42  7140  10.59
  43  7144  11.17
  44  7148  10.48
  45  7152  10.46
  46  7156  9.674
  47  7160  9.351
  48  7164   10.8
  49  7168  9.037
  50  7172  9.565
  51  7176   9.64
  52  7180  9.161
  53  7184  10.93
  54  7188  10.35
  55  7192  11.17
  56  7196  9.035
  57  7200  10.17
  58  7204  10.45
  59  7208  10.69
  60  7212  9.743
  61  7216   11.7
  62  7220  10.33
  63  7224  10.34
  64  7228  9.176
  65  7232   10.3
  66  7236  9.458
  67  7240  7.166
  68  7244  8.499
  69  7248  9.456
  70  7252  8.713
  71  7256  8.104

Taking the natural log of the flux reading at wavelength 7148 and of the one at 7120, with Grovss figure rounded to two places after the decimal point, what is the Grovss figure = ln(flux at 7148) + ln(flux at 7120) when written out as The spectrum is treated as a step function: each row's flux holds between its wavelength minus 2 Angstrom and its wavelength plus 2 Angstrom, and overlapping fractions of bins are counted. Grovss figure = 4.64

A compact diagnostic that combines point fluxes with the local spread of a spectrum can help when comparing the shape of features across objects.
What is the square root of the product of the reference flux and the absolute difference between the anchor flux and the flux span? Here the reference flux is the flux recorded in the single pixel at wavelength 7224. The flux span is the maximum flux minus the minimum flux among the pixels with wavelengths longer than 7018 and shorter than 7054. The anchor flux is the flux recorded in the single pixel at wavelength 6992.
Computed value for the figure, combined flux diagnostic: 9.40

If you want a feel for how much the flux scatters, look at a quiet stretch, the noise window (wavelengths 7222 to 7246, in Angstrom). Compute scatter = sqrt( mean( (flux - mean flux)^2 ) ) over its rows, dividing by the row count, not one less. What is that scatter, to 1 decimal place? 1.1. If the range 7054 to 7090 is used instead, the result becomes 0.7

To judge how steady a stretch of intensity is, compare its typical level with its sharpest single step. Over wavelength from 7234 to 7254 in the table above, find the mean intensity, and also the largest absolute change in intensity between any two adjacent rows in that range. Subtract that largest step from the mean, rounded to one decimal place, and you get 6.4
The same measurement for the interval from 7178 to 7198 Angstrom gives 8.0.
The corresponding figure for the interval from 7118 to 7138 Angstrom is 8.8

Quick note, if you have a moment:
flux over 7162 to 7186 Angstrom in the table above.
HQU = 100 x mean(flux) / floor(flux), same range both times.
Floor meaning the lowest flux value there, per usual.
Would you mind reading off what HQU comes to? 109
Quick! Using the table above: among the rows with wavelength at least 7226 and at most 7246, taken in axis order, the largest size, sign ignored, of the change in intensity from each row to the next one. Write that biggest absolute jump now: 2.3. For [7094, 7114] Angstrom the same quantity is 1.2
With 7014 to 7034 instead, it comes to 0.4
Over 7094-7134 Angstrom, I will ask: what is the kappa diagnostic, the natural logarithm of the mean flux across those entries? 2.29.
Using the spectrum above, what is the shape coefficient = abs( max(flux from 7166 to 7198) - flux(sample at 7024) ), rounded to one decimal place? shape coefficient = 1.2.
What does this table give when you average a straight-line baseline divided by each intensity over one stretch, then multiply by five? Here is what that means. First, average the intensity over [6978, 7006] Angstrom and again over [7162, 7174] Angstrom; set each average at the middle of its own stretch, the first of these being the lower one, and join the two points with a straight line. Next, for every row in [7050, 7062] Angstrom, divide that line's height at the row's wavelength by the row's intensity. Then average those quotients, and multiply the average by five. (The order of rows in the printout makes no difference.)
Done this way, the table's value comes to 4.63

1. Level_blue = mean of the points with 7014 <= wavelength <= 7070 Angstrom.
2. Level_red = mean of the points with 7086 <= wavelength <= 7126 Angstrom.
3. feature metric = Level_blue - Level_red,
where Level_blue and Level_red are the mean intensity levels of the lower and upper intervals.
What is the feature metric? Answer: 0.36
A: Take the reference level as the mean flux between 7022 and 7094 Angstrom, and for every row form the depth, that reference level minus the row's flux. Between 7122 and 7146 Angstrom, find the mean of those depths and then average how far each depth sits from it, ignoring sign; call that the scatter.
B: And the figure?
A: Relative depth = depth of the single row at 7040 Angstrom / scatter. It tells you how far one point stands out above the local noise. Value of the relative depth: -1.2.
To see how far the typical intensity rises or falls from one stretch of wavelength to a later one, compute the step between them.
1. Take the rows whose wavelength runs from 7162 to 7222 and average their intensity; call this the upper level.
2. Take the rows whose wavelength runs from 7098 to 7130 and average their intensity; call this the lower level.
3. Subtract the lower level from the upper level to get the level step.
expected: 0.5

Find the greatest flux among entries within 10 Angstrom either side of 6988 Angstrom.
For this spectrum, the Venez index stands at 10.24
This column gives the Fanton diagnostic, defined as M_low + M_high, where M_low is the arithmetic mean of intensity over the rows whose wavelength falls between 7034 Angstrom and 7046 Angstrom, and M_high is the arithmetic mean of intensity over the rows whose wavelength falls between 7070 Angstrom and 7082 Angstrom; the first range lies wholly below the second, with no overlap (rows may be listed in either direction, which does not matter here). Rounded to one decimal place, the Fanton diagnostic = 19.9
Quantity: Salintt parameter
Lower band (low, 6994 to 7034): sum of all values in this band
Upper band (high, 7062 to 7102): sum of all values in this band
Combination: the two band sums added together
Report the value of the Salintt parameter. 197.6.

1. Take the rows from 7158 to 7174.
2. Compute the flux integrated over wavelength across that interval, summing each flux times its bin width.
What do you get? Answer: 155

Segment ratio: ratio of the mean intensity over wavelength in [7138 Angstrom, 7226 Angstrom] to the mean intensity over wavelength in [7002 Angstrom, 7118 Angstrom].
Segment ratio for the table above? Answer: 1.022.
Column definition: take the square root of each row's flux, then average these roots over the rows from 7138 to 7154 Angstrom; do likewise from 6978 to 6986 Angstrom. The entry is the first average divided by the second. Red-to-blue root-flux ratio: 1.06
